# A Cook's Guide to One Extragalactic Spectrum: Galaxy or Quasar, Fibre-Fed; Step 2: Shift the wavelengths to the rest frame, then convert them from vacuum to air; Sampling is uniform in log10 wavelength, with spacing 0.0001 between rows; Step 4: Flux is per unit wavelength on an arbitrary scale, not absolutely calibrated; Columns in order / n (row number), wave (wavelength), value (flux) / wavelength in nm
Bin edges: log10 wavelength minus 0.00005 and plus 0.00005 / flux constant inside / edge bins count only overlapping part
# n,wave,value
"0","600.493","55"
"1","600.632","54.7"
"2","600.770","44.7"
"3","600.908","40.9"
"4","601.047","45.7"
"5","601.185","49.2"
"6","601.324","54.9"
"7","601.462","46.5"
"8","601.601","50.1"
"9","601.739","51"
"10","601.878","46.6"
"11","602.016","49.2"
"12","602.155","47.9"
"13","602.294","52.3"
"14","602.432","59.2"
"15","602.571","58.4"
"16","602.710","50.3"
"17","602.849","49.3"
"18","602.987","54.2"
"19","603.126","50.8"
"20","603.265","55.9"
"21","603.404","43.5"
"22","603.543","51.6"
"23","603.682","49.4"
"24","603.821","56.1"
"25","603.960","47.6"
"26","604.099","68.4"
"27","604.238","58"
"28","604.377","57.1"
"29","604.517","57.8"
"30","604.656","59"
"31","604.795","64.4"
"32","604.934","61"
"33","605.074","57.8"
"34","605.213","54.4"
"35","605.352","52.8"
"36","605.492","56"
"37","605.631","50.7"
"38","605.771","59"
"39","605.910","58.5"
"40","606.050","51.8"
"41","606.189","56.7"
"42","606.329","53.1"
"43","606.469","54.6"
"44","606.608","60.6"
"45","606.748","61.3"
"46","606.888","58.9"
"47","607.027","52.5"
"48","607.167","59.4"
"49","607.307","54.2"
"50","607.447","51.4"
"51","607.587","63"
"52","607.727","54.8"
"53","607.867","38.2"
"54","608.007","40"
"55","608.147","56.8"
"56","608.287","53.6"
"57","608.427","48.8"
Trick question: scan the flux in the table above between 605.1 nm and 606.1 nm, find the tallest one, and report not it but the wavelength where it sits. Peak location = 605.771 nm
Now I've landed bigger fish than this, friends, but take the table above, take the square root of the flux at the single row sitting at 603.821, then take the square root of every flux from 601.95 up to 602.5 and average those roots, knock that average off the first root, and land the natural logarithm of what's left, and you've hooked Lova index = -1.29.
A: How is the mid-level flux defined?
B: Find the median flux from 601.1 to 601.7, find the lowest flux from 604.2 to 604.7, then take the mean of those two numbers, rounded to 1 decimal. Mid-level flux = 53.4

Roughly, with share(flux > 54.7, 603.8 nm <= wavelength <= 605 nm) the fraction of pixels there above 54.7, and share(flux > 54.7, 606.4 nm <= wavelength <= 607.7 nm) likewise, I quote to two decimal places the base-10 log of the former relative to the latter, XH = 0.20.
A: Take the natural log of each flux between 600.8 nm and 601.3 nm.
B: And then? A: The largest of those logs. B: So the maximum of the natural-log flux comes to 3.90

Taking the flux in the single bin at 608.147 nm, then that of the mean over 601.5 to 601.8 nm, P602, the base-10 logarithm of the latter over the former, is -0.05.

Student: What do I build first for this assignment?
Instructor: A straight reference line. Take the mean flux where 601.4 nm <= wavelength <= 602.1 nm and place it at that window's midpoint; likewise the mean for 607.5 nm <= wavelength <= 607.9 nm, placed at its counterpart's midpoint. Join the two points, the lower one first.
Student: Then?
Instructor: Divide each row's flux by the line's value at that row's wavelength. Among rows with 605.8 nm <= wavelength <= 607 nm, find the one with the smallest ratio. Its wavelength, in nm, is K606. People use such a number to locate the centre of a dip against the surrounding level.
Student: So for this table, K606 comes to 606.050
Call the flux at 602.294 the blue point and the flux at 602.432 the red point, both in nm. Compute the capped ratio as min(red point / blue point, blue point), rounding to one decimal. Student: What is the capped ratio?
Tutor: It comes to 1.1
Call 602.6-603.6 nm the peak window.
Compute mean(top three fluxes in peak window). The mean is 54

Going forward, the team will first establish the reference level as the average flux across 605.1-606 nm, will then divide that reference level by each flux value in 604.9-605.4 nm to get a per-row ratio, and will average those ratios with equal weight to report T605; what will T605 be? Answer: 0.98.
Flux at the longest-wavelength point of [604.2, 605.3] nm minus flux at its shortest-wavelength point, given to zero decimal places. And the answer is -4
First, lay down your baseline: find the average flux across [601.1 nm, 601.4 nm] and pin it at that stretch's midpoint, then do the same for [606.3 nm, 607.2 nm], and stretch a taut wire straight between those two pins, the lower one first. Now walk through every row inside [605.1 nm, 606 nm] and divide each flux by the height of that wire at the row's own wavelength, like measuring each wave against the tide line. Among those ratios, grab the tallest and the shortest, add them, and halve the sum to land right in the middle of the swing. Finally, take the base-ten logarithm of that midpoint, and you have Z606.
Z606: -0.01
